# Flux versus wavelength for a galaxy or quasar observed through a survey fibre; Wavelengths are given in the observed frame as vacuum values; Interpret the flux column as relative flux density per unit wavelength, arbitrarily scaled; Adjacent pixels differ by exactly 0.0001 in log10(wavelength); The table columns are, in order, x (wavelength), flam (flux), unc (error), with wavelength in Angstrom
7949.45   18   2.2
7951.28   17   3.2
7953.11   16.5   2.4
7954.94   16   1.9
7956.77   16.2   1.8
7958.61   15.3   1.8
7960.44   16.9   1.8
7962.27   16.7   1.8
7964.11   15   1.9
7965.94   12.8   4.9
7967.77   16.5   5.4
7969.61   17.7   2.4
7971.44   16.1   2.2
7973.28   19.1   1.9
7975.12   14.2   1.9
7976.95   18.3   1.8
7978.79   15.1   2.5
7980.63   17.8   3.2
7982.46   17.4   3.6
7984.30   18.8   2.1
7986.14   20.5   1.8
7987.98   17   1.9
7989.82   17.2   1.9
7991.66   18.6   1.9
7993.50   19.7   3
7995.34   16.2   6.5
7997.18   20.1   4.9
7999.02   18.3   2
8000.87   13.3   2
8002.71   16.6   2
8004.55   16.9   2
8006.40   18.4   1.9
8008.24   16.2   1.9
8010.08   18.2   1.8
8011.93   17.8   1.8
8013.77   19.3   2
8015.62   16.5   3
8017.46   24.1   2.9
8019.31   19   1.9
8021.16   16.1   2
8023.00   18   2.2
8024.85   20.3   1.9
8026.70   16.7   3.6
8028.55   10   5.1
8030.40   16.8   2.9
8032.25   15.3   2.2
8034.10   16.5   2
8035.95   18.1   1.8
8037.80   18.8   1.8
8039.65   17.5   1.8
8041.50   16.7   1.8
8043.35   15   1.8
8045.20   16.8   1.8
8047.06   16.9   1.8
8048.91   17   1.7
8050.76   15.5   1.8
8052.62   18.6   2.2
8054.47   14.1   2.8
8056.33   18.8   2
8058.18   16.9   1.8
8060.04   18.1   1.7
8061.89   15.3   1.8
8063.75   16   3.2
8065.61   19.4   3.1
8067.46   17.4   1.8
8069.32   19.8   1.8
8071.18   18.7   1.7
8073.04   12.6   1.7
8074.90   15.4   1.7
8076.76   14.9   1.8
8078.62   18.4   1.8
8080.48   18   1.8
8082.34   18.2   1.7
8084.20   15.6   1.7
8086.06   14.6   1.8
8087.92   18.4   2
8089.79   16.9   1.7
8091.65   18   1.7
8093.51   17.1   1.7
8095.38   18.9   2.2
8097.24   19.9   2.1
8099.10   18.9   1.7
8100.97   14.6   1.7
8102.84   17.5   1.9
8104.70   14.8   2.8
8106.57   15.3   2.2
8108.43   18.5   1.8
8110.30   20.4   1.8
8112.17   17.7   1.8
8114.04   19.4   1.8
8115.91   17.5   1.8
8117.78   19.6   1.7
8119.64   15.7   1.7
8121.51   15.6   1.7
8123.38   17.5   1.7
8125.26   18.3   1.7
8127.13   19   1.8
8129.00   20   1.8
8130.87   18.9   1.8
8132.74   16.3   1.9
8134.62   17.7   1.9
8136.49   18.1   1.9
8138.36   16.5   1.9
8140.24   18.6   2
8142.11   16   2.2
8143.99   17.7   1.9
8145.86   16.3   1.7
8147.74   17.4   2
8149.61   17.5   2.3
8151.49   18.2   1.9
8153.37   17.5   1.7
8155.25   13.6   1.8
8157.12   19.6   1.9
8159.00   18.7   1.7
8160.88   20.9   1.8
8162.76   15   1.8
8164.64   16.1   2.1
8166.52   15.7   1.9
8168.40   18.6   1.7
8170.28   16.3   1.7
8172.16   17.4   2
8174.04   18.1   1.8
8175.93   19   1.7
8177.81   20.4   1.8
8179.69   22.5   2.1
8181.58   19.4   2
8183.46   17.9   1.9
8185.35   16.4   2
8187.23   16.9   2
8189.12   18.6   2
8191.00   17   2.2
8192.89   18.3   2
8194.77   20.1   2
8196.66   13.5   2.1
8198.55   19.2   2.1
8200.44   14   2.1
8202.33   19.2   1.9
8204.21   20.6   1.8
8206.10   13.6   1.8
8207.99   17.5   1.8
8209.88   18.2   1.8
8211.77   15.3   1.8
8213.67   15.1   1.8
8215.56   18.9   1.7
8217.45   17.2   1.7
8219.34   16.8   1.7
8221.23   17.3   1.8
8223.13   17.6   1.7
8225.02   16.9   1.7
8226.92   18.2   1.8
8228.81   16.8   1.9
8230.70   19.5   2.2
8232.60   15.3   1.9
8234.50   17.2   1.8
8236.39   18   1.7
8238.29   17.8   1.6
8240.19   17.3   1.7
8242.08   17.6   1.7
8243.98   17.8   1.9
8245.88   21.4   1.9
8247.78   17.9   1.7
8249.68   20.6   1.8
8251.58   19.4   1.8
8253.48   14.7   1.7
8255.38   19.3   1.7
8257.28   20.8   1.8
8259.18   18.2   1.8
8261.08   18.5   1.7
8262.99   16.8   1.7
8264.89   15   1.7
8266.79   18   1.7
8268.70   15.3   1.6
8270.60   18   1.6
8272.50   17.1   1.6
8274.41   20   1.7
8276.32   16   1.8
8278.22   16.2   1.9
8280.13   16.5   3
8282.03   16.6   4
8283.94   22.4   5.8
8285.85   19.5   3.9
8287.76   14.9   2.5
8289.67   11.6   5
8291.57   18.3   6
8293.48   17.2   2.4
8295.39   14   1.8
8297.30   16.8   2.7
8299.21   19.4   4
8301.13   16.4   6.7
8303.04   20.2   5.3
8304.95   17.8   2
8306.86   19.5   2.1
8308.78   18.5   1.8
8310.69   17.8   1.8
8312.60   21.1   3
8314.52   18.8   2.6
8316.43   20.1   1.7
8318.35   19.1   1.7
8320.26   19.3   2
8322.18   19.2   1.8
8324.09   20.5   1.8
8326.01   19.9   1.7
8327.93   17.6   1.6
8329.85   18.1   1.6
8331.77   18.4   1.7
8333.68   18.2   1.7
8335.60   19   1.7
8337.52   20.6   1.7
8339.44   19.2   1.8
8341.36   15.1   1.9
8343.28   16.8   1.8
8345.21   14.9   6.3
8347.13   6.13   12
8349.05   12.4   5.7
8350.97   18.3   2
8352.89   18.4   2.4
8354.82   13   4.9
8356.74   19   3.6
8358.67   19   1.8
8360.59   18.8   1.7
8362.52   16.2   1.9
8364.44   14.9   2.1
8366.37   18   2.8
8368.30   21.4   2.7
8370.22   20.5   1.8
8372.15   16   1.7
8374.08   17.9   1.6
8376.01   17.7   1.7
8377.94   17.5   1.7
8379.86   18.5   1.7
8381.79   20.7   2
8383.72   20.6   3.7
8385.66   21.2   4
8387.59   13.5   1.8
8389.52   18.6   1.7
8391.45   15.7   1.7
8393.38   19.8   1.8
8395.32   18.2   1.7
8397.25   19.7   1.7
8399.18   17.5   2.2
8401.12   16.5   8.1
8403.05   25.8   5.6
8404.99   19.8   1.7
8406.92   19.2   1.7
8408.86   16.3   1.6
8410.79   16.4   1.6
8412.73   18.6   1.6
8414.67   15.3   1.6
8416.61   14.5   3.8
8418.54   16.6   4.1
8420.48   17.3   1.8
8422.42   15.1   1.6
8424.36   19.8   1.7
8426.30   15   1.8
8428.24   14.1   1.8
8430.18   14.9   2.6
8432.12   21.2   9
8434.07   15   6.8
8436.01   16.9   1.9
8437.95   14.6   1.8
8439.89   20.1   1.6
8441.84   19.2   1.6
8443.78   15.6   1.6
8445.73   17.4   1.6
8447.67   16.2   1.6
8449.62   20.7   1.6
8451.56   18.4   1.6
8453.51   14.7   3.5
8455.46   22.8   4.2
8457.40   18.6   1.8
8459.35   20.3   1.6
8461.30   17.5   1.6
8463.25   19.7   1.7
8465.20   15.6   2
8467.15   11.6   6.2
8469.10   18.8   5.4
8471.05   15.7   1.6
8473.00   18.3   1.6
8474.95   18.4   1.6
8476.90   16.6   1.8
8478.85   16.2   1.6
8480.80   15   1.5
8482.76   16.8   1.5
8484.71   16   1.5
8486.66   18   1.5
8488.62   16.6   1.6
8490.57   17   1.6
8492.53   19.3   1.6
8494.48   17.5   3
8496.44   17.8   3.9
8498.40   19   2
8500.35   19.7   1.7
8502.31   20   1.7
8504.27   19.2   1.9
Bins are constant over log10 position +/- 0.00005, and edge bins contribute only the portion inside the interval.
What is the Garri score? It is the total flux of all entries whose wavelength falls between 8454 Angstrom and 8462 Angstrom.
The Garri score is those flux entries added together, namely 79.2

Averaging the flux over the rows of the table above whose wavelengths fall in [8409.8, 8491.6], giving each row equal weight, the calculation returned 17.1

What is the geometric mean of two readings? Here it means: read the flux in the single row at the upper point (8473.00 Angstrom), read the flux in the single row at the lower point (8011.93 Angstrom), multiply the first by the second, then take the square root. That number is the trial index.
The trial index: 18.0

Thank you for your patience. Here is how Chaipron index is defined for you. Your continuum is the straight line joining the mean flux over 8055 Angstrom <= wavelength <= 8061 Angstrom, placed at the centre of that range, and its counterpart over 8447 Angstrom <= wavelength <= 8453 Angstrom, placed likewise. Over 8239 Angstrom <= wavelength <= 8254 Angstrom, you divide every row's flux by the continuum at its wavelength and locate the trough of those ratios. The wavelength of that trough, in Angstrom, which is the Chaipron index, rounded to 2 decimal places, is 8253.48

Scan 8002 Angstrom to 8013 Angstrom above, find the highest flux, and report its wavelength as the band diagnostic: 8006.40 Angstrom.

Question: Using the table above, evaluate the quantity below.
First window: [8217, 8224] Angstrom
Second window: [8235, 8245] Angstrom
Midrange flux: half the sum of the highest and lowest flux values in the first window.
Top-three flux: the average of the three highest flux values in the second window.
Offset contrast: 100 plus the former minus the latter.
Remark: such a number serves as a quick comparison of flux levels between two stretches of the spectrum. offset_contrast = 99.3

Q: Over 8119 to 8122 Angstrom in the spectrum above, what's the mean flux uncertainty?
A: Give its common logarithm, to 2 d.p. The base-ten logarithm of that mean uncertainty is 0.23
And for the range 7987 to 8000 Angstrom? 0.50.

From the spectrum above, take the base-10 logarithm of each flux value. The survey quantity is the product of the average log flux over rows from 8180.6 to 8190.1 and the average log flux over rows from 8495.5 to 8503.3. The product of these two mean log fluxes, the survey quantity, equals 1.602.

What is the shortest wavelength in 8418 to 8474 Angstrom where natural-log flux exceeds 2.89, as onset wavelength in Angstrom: 8424.36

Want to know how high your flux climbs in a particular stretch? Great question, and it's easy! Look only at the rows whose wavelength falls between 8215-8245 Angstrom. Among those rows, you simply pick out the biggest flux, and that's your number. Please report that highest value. 19.5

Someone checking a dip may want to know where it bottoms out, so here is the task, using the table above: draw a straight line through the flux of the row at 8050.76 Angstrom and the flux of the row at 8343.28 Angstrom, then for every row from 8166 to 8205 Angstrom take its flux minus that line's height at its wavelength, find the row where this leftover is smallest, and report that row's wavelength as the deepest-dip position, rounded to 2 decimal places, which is 8196.66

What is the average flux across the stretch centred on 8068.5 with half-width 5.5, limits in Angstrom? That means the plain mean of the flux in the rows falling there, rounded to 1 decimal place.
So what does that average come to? 17.3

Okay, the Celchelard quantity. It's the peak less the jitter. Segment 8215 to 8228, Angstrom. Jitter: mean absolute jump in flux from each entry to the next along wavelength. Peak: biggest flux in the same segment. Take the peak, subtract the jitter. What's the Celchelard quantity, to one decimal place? 18.1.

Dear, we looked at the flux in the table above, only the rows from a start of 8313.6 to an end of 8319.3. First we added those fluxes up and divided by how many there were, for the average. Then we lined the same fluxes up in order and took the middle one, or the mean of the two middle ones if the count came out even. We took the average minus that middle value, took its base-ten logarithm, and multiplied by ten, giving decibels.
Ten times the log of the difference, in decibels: -6.3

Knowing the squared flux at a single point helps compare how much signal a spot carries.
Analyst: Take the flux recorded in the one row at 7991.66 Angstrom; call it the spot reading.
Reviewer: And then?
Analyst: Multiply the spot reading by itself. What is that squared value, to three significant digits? 346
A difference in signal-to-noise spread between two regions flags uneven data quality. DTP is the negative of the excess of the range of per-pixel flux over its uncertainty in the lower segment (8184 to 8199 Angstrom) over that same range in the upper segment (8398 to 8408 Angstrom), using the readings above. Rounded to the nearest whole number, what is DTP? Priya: 6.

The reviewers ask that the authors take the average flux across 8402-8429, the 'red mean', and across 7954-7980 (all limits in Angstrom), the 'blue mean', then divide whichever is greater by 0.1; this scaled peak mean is 174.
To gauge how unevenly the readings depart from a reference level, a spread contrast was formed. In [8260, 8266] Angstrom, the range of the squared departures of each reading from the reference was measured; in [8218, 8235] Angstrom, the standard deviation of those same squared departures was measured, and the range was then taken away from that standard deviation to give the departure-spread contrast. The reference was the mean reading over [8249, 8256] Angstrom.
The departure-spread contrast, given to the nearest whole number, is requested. -9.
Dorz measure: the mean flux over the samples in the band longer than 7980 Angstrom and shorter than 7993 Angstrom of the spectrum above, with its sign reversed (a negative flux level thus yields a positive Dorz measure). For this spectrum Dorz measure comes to -18.2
